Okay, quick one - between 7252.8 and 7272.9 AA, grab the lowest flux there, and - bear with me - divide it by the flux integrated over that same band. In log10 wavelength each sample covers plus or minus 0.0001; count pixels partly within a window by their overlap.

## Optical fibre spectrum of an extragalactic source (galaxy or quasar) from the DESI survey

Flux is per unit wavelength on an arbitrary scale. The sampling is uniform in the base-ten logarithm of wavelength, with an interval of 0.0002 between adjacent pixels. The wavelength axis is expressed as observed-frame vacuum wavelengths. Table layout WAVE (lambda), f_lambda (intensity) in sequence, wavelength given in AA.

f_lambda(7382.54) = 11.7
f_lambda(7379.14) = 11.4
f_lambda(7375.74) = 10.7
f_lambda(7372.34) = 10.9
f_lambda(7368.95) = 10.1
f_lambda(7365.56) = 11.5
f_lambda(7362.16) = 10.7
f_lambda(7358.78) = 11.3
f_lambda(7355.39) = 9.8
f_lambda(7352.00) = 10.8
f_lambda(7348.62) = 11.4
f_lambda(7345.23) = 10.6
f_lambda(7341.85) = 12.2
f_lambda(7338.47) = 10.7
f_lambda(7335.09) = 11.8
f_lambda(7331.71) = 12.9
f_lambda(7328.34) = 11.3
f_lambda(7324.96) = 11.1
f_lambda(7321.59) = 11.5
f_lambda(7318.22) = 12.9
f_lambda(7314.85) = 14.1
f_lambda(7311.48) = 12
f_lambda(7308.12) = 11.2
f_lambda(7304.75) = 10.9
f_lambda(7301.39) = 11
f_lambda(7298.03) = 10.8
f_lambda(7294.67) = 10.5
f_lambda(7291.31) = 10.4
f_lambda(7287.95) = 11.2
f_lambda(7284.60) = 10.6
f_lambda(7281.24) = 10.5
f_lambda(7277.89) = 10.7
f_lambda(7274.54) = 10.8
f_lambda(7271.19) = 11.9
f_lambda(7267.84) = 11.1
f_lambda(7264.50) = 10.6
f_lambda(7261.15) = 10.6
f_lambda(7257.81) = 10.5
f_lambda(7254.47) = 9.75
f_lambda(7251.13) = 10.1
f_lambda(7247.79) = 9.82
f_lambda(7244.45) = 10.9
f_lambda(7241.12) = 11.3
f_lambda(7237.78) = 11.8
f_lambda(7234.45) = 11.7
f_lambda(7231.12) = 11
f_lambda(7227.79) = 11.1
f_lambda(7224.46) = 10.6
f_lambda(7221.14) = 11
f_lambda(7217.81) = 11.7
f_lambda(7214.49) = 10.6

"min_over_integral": 0.0452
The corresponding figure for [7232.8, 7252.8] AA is 0.0449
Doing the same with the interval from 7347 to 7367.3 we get 0.0442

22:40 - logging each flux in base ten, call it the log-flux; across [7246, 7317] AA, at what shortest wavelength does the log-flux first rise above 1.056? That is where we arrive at 7271.19 AA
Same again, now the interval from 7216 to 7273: 7217.81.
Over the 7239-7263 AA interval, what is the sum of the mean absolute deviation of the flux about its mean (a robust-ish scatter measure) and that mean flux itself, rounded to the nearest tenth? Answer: 10.9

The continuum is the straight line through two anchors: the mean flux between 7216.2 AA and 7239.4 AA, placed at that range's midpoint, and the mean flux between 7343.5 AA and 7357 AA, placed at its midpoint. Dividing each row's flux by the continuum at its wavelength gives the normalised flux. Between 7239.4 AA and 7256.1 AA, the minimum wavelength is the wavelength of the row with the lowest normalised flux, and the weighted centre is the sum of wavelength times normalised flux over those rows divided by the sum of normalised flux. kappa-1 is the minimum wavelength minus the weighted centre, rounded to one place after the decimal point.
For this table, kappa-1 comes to 6.9 AA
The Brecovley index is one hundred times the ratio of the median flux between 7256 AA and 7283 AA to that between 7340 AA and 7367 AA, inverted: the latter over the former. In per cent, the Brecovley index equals 104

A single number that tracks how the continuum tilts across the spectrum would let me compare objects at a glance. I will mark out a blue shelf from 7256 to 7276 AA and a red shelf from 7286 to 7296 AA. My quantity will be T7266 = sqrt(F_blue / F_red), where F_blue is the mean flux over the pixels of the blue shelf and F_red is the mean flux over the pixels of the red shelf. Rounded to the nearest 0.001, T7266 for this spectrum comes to 1.010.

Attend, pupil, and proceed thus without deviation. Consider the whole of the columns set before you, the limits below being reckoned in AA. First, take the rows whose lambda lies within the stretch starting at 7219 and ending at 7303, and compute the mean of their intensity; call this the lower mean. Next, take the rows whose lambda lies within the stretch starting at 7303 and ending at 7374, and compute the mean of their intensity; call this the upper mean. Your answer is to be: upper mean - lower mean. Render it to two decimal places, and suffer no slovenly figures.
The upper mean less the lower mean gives 0.60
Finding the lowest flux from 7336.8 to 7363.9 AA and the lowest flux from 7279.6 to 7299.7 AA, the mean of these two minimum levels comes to 10.1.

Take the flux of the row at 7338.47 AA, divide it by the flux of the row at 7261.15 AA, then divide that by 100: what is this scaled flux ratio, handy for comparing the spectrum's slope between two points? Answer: 0.0101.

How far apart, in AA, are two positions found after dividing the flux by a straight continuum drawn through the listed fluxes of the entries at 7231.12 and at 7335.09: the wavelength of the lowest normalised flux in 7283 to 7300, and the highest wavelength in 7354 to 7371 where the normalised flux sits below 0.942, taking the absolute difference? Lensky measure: 77.6 AA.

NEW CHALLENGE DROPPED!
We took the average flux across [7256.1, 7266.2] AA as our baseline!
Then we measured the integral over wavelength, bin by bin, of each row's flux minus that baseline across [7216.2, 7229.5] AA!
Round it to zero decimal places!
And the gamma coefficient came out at 7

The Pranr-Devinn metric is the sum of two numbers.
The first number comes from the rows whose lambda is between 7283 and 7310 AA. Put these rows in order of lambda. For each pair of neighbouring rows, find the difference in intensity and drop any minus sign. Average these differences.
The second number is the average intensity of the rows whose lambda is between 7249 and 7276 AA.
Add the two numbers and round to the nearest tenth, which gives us 11.0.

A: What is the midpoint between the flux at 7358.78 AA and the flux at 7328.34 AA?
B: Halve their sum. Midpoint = 11.3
